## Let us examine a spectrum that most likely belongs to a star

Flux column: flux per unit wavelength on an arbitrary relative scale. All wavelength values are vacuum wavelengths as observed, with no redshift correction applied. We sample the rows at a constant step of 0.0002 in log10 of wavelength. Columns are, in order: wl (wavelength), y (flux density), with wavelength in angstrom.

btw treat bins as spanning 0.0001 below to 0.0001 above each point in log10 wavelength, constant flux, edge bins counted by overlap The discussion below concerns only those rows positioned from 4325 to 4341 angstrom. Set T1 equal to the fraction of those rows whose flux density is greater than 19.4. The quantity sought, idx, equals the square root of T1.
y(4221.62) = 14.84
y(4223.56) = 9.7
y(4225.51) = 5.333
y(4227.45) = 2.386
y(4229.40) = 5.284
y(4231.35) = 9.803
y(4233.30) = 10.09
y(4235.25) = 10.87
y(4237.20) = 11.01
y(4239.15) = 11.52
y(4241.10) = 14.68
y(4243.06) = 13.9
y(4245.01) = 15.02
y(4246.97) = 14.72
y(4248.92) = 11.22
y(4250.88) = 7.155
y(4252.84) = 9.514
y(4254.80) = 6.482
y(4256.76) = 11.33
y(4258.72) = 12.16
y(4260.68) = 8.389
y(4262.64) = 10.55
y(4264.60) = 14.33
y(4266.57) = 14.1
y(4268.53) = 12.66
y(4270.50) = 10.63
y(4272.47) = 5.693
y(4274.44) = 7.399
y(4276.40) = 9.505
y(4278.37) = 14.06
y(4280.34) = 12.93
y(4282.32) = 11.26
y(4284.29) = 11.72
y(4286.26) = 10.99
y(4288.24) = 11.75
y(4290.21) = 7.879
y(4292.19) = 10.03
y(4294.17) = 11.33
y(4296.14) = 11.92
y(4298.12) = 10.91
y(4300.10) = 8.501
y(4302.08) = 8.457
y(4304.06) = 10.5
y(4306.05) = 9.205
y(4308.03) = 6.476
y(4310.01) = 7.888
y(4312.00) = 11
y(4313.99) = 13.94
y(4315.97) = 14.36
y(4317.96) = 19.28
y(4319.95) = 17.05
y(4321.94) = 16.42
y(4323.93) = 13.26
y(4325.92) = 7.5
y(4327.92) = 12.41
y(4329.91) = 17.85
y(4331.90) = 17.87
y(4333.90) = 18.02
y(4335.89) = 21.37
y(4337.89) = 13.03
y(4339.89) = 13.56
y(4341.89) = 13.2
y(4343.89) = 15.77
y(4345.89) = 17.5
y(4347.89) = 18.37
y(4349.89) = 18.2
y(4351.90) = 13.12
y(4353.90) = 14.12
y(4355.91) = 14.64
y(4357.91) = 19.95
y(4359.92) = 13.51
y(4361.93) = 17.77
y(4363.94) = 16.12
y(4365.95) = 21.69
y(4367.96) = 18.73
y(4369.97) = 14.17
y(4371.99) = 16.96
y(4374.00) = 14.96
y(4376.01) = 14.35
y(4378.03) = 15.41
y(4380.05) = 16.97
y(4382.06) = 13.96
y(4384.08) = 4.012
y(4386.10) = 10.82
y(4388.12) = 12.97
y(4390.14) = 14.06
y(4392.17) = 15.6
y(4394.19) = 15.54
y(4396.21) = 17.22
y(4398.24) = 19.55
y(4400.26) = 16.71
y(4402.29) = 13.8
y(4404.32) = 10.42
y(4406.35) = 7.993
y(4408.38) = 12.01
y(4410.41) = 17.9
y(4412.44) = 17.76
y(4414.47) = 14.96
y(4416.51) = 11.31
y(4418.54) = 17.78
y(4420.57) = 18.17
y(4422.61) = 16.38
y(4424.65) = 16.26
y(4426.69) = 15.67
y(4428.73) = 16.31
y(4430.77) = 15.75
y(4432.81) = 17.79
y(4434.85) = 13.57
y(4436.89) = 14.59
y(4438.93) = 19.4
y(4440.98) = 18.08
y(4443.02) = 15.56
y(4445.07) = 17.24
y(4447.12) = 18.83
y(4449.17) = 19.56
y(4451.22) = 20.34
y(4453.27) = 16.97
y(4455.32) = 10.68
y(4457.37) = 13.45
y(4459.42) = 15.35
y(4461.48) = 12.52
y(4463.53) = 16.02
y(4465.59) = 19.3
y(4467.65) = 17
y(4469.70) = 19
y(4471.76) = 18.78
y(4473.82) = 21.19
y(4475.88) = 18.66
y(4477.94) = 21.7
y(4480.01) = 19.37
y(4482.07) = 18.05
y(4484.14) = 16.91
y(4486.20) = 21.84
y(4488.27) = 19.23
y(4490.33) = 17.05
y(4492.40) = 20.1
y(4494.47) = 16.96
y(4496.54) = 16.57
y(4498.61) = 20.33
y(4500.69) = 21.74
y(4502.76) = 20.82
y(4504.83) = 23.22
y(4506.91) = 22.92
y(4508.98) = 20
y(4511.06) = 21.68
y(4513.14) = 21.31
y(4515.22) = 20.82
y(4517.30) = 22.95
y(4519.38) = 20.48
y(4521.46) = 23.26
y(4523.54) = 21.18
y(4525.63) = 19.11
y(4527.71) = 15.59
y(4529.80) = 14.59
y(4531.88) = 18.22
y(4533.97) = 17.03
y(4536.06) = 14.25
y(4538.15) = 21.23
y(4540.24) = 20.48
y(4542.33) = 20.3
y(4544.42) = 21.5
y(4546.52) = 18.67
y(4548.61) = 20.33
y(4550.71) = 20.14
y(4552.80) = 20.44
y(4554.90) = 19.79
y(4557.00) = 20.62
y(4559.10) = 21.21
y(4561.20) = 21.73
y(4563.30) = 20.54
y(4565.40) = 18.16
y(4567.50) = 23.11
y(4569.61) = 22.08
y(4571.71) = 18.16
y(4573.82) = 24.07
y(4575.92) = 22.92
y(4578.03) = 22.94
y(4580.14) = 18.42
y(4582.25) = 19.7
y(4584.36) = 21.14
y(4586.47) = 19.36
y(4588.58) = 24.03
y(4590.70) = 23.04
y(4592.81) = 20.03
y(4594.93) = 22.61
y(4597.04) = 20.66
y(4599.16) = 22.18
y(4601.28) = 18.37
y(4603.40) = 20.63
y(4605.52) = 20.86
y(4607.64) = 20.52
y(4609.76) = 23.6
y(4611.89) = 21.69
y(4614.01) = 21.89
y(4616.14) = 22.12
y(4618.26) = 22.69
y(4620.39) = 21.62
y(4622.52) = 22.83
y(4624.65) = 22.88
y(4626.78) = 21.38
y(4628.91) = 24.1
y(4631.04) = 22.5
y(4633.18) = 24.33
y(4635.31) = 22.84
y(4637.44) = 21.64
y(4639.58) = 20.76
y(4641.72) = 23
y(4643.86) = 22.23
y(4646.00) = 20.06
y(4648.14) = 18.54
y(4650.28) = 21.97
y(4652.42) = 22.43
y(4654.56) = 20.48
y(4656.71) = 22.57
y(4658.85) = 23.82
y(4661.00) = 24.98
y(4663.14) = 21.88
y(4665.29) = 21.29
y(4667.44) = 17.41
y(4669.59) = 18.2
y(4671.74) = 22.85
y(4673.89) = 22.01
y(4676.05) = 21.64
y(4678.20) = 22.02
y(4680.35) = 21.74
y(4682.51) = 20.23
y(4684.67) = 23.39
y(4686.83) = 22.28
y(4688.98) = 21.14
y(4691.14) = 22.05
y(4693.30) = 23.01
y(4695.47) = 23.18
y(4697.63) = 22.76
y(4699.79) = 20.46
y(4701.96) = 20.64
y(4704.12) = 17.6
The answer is 0.35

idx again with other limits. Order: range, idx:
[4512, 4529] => 0.87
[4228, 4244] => 0.00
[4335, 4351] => 0.35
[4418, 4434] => 0.00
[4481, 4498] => 0.50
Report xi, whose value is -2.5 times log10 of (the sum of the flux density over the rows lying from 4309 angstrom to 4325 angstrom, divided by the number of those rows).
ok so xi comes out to -2.88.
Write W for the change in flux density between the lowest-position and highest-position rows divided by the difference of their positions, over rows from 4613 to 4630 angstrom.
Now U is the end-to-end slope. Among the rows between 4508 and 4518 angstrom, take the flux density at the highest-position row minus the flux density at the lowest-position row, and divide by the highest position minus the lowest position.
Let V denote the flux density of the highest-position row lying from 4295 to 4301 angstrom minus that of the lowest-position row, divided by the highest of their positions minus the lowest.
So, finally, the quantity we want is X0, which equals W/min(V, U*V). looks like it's -0.2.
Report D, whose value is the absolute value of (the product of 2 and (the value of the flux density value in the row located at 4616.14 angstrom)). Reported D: 44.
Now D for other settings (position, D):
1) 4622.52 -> 46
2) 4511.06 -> 43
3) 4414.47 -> 30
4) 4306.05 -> 18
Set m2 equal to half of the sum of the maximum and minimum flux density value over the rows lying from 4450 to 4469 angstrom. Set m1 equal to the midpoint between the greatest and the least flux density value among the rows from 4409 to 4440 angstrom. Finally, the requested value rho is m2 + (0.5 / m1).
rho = 16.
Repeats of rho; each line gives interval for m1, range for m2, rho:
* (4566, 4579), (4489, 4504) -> 19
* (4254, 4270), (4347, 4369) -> 17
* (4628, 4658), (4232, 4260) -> 11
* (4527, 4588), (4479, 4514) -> 20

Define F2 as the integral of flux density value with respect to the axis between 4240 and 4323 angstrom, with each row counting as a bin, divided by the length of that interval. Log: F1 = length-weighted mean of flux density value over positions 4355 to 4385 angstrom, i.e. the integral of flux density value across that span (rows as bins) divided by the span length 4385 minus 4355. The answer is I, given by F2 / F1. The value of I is 0.73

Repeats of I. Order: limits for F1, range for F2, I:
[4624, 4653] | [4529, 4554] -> 0.86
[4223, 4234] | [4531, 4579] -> 2.94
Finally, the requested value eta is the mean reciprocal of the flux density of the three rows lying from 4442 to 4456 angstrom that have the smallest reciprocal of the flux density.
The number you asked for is 0.051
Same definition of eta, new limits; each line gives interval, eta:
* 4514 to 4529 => 0.045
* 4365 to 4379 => 0.053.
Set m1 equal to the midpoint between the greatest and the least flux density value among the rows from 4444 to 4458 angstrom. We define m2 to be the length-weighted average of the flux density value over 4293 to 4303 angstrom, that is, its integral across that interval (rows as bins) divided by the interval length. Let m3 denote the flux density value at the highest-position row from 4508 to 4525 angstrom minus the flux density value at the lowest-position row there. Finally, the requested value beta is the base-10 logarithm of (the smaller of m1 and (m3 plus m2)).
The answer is 1.06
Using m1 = 16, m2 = 10.2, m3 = 1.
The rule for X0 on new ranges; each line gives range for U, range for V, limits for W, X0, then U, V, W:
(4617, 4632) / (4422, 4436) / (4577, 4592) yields 0.0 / 0.0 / -0.2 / 0.0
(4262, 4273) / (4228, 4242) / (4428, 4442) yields -0.4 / -0.5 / 0.8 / 0.1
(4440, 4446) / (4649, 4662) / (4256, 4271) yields 0.9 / -0.2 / 0.3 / -0.1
